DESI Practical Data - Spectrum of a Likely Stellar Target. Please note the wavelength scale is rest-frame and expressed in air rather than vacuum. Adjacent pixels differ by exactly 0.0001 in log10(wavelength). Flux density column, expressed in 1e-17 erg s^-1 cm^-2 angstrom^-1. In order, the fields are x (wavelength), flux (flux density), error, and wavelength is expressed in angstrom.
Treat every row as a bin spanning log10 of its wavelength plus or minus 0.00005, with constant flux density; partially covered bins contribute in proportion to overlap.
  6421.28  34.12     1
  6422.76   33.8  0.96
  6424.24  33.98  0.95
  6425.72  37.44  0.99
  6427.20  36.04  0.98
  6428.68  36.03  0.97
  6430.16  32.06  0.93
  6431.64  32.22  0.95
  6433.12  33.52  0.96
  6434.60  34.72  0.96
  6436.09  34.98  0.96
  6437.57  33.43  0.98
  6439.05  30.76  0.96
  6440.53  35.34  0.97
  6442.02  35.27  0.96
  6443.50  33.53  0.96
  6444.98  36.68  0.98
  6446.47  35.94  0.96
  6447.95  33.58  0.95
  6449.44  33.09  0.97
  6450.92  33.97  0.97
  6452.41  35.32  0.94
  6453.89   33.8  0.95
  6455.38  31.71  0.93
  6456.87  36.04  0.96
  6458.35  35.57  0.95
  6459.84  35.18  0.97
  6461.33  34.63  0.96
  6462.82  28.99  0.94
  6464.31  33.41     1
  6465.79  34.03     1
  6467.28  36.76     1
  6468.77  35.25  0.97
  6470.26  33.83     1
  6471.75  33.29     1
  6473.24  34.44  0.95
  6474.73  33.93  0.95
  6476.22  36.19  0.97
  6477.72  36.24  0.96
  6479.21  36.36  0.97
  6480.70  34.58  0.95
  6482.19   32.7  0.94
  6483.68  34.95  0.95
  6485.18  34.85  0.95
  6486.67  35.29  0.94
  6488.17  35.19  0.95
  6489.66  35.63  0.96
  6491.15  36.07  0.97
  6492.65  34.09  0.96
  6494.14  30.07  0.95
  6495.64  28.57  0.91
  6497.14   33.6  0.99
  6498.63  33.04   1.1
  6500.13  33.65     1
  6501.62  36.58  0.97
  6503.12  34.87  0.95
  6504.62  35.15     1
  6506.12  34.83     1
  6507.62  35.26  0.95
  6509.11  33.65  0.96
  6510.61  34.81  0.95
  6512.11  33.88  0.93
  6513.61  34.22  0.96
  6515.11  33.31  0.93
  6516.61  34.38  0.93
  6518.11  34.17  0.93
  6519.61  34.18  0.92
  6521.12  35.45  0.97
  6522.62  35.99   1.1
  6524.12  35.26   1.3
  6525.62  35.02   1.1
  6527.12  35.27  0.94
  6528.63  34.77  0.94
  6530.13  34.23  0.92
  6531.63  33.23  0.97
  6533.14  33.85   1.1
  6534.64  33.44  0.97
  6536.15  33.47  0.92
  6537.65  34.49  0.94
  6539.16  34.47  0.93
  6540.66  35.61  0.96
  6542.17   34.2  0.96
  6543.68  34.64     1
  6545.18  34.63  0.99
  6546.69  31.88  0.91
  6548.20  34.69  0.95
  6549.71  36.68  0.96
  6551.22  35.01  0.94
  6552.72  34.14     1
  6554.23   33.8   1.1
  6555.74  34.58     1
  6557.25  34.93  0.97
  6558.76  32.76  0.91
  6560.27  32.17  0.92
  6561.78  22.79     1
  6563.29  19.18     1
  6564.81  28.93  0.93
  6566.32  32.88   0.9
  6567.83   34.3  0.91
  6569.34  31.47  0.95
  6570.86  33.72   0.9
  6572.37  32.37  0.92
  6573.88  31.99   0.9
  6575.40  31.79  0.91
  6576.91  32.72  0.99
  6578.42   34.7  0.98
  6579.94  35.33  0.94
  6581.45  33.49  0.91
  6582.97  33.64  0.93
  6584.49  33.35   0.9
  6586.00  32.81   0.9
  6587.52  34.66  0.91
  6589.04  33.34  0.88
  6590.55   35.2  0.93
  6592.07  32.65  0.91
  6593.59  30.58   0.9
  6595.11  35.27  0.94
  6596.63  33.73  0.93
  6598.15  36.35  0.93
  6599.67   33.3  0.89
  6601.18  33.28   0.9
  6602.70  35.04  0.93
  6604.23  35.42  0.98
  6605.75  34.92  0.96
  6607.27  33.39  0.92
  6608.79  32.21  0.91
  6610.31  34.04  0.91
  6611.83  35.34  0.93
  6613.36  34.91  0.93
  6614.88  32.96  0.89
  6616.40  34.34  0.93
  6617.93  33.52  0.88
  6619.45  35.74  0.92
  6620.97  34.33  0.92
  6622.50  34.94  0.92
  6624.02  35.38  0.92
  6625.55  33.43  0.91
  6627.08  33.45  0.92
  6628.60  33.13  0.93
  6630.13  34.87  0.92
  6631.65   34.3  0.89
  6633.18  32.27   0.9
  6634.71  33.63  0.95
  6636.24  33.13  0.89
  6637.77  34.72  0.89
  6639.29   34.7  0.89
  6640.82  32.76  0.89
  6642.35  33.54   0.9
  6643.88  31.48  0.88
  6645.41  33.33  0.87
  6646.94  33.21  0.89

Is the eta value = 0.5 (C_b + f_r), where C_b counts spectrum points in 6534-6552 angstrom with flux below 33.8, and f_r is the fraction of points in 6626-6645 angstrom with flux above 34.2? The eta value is 1.7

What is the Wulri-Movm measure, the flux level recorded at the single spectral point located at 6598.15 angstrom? 36.35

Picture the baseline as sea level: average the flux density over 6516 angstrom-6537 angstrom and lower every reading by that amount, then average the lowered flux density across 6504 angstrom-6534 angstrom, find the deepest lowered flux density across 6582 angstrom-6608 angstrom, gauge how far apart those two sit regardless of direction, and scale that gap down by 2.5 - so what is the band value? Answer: 1.6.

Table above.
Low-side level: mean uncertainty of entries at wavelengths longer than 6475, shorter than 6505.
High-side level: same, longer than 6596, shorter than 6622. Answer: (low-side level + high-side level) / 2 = 0.944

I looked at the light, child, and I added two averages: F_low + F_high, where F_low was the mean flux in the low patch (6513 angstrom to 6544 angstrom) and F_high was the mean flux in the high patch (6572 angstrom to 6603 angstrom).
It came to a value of 68.1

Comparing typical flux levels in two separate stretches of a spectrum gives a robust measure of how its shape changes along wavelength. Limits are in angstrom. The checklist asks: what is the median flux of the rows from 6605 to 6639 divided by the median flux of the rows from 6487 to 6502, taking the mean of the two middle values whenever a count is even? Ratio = 1.01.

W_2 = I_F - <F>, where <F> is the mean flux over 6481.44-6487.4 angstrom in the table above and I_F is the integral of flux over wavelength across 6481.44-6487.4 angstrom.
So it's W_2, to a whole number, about 171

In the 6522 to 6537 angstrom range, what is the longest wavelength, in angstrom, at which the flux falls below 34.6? 6536.15 angstrom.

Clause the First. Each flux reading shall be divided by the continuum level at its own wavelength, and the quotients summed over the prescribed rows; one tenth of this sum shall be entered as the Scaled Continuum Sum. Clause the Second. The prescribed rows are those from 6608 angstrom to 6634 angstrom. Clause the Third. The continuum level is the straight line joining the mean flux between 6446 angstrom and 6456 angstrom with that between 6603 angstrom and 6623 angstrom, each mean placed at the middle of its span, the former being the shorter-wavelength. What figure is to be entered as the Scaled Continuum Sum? 1.7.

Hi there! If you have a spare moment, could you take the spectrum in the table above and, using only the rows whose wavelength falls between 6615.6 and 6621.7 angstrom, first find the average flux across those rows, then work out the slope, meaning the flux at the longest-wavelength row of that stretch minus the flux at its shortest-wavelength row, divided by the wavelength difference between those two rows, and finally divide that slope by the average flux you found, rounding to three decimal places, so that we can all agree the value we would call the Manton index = 0.000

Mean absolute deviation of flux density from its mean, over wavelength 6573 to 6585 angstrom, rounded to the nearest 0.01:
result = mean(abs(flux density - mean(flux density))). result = 0.91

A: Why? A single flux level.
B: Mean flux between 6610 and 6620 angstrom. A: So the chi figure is 34.4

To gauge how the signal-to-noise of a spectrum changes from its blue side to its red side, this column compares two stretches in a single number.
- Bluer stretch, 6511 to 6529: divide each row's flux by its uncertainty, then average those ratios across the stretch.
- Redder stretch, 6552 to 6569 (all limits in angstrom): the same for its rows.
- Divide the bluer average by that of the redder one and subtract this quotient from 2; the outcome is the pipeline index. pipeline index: 0.91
